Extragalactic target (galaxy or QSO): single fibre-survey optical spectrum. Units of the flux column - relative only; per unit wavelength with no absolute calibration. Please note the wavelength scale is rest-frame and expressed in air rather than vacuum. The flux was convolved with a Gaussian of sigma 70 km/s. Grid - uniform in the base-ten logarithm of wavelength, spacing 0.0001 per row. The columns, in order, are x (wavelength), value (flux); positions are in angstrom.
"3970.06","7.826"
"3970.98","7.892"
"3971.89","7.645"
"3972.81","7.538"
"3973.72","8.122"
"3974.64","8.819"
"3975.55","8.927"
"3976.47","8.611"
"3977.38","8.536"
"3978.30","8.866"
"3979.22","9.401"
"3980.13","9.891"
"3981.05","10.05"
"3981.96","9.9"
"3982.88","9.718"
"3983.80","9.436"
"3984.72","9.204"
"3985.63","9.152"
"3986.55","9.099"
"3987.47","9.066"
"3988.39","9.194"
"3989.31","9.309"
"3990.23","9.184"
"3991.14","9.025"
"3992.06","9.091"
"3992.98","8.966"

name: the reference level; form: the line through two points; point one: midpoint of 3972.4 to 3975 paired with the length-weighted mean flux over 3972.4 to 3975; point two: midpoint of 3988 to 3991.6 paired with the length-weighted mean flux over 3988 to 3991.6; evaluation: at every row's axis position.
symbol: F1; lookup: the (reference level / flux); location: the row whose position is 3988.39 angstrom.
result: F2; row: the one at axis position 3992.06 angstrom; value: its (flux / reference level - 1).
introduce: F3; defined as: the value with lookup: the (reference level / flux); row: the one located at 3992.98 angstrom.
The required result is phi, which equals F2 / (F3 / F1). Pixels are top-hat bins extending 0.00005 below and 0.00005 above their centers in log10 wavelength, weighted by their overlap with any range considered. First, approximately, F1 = 0.99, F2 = -0.03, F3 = 1.05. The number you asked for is -0.025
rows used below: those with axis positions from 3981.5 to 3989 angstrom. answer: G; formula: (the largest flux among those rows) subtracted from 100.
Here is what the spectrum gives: 90.1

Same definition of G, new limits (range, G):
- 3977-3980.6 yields 90.1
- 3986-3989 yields 90.8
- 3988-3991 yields 90.7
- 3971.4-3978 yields 91.1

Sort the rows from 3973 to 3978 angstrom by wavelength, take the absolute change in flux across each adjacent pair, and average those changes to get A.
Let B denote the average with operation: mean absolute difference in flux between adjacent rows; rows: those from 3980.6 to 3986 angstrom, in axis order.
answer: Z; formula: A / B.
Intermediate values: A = 0.299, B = 0.18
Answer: 1.66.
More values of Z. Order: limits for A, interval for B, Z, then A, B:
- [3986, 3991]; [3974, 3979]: 0.48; 0.100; 0.21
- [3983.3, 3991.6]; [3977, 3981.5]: 0.30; 0.112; 0.38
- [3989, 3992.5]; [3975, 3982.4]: 0.40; 0.117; 0.29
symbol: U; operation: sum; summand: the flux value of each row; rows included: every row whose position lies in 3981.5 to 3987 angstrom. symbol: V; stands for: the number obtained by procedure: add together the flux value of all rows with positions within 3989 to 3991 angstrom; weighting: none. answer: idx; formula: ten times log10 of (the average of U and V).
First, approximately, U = 57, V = 18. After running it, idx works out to 15.7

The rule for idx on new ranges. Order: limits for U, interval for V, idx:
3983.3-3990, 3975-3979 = 17.0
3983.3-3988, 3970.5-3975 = 16.3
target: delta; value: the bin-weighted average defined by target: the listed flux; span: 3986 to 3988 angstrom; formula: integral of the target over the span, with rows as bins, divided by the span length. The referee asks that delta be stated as 9.1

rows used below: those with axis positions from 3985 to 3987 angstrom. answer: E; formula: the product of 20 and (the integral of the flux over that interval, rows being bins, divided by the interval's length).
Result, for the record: 183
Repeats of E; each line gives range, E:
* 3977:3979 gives 175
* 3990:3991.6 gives 183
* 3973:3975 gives 167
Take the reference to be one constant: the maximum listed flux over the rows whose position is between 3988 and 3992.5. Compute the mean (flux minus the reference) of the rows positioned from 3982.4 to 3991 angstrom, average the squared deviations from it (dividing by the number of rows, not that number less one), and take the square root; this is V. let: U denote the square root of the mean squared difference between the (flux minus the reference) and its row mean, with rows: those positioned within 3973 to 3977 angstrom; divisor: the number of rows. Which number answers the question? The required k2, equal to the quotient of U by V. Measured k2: 1.6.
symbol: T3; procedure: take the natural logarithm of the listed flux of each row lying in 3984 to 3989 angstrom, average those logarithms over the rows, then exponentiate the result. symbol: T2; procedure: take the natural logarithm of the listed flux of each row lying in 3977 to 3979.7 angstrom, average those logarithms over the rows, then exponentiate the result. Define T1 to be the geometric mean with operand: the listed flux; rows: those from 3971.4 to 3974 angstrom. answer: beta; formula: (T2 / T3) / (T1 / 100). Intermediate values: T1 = 7.76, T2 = 8.9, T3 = 9.14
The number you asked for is 12.6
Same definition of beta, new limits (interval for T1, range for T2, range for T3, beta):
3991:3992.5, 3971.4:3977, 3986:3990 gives 9.9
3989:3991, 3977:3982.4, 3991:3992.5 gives 11.3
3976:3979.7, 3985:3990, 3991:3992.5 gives 11.4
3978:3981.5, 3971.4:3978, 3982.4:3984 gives 9.1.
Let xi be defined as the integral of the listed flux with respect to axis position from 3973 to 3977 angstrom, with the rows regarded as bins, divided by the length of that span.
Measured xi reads 8.6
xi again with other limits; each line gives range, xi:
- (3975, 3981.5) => 9.2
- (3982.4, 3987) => 9.3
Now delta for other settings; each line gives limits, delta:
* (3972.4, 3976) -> 8.4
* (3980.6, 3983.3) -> 9.9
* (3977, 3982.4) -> 9.5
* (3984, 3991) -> 9.2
